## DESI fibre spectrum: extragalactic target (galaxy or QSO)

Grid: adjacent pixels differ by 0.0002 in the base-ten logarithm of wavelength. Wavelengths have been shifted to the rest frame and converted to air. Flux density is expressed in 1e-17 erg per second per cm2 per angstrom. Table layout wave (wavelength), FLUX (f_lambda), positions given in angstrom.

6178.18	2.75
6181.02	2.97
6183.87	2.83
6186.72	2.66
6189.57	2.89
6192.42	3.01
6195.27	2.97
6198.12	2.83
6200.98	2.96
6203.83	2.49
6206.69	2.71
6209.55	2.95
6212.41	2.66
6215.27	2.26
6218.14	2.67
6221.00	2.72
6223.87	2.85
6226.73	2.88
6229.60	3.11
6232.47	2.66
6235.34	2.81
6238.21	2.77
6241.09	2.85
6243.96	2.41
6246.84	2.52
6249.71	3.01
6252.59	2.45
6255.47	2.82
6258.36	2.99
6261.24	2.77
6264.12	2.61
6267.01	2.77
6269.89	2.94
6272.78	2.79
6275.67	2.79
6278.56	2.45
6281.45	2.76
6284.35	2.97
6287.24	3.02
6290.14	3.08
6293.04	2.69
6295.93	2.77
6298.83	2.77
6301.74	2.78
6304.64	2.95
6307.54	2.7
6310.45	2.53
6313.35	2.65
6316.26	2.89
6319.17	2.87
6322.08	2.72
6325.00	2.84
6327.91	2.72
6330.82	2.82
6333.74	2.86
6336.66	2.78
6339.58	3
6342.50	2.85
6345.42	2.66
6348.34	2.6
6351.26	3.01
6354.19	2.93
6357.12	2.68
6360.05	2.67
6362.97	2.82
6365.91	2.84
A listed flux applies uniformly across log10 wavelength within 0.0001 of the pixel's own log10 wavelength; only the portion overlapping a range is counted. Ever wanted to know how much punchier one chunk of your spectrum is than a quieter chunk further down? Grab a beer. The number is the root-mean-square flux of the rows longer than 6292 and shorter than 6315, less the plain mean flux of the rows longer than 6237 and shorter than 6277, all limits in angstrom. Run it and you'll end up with -0.017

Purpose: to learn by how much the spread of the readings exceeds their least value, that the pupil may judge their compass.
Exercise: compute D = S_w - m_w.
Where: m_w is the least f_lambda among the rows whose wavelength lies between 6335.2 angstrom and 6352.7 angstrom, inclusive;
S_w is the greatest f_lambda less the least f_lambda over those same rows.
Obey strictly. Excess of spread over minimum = -2.19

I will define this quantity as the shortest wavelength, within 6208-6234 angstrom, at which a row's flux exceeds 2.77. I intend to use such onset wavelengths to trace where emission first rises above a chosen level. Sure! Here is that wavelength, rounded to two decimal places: 6209.55 angstrom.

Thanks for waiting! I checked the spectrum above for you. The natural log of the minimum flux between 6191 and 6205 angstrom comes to 0.91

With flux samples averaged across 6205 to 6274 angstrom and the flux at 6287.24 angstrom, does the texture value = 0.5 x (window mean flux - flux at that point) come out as -0.14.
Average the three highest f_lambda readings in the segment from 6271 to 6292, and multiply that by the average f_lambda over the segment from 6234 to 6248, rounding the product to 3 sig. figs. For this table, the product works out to 8.08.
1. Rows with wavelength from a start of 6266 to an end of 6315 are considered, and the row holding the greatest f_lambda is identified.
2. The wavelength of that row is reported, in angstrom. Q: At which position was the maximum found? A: 6290.14 angstrom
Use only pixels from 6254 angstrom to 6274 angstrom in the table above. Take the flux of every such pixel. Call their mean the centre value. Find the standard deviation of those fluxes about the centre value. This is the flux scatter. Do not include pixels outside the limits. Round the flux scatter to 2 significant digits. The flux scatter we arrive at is 0.12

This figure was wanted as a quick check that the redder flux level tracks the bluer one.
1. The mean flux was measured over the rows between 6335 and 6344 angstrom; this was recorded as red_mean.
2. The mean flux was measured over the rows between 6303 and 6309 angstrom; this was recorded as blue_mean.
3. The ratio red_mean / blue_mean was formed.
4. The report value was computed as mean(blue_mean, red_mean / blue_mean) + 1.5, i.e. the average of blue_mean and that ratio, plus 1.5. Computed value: 3.42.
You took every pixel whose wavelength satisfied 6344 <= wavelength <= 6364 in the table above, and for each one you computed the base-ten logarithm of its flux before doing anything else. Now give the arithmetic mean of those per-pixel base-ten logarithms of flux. 0.441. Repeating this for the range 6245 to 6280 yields 0.437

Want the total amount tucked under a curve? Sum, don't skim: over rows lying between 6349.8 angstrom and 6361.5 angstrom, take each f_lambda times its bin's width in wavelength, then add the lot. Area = 33.0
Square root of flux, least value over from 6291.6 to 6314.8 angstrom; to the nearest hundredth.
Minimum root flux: 1.59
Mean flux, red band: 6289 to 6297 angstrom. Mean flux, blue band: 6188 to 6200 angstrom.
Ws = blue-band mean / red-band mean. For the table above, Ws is 1.028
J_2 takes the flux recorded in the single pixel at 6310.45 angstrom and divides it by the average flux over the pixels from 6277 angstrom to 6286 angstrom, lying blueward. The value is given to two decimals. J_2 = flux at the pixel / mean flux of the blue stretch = 0.93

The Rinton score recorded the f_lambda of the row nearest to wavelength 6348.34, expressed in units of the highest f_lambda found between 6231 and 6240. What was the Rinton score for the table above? 0.93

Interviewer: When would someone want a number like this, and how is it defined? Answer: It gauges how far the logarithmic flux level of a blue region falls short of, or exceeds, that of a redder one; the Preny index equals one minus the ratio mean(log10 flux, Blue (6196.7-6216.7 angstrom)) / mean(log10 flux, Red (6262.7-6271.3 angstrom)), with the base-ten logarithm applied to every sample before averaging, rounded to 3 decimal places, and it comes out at 0.031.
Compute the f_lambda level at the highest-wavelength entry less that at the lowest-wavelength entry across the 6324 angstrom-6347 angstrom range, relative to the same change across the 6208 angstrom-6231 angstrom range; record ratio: -1.1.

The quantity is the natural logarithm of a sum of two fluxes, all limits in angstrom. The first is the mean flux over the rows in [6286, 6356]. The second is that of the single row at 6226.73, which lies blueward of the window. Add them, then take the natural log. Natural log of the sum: 1.74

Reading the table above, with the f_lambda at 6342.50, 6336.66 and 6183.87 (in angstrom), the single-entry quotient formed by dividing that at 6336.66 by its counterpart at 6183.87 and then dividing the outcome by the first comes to 0.34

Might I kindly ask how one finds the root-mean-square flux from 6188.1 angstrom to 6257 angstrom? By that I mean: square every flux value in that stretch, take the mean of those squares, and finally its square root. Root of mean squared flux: 2.77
